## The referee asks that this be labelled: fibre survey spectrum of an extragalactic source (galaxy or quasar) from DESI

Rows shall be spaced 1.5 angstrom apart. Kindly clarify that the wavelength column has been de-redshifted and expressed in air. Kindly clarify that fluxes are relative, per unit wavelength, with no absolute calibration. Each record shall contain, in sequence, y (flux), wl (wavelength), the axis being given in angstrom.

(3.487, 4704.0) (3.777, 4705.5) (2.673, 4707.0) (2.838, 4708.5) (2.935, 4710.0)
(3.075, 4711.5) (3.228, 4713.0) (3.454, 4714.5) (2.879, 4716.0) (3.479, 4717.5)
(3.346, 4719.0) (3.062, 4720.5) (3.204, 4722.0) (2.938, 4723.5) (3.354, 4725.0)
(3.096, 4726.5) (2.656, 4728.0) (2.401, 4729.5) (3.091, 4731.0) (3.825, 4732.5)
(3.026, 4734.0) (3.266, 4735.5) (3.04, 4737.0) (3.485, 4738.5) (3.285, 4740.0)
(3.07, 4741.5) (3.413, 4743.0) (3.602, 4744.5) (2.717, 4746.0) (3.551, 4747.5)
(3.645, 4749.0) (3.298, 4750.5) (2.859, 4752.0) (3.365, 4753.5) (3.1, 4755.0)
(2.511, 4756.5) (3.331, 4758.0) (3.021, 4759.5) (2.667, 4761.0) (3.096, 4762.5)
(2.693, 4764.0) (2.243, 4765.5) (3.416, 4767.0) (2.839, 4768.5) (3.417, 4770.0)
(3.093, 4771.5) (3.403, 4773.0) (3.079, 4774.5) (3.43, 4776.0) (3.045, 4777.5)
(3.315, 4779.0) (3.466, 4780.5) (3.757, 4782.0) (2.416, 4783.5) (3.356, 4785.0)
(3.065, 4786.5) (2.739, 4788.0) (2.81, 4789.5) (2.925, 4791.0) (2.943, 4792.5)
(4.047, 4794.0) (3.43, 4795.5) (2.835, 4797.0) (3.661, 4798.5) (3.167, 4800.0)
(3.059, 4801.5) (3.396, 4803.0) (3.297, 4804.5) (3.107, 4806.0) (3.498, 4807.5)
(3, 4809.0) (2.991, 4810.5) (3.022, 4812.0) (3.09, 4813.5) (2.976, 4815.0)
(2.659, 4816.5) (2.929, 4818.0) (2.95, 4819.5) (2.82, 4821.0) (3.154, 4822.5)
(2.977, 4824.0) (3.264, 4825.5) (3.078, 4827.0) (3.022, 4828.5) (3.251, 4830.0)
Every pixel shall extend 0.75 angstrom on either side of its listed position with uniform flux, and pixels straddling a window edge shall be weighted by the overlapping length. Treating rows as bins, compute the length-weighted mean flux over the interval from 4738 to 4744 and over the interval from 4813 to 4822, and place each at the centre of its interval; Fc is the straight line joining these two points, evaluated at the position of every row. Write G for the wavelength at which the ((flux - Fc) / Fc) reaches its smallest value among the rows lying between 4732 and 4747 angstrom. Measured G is 4746.0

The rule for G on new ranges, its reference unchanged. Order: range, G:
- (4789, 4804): 4789.5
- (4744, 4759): 4756.5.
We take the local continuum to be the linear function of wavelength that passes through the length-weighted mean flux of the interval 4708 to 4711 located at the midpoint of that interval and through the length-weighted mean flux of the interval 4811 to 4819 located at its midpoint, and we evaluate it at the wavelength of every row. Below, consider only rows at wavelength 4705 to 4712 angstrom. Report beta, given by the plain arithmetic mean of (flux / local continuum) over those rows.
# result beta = 1.05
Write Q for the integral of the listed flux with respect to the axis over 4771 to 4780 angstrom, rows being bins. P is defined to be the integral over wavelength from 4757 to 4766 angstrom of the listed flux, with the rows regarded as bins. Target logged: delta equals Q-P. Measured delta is 3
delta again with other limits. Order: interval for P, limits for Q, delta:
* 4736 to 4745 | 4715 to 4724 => -1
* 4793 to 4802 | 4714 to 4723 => -1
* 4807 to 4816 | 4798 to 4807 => 2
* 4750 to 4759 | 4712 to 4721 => 2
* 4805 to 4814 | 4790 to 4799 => 1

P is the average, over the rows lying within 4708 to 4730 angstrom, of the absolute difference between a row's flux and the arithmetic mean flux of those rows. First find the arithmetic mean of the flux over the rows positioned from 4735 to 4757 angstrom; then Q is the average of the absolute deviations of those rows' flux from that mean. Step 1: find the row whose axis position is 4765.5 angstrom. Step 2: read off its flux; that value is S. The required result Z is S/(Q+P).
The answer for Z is 4.5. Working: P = 0.231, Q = 0.26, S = 2.243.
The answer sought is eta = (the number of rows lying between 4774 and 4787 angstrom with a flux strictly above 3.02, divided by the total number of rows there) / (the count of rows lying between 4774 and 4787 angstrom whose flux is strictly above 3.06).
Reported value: 0.127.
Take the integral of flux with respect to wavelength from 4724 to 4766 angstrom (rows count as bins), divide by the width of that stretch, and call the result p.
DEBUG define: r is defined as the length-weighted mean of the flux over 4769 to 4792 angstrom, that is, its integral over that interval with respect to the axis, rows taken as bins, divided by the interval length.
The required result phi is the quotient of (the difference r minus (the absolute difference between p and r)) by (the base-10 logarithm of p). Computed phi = 6.31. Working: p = 3.10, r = 3.15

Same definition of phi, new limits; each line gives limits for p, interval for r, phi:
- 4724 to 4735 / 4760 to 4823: 6.30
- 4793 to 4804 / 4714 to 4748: 5.70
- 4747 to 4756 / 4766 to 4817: 5.94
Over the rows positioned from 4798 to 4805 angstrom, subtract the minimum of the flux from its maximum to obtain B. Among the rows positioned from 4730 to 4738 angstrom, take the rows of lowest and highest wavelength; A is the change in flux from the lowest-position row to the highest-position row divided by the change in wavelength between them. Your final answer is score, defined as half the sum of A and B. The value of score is 0.3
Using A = -0.01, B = 0.60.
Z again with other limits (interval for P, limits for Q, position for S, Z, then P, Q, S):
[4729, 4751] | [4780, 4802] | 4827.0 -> 4.8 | 0.285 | 0.35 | 3.078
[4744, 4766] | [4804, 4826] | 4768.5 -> 5.7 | 0.349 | 0.15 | 2.839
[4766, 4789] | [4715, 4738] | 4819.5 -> 5.7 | 0.273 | 0.24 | 2.95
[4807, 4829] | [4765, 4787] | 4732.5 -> 8.8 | 0.125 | 0.31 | 3.825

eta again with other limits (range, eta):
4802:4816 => 0.133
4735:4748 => 0.127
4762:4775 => 0.111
